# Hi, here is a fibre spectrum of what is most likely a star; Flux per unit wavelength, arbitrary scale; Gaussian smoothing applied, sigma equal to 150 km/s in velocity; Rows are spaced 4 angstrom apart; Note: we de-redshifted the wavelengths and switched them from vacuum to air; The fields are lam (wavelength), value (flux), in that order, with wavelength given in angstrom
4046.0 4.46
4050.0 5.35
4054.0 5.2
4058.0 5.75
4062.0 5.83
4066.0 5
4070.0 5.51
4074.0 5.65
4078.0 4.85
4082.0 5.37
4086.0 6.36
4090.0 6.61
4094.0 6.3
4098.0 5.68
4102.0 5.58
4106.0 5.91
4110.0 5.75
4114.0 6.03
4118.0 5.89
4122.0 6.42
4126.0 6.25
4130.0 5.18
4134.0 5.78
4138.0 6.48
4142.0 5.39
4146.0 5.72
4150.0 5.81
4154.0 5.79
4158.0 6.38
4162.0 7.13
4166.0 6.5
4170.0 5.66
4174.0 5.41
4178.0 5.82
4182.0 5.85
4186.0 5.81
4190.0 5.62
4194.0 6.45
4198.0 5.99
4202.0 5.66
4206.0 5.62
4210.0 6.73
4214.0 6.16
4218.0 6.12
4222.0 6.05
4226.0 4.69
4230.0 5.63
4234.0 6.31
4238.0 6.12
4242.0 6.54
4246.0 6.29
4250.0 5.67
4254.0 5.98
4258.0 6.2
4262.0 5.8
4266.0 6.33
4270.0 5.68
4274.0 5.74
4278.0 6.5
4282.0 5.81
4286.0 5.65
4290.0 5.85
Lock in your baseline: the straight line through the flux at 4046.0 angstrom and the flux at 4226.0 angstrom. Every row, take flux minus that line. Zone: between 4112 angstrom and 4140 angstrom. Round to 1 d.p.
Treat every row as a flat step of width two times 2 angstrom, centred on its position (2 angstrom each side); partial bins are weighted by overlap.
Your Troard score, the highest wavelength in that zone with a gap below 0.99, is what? 4130.0 angstrom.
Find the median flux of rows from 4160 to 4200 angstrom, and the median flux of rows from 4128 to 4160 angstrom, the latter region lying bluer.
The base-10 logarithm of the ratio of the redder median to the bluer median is 0.004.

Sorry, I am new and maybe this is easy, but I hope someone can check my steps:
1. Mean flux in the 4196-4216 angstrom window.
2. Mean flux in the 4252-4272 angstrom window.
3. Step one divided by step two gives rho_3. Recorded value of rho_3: 1.01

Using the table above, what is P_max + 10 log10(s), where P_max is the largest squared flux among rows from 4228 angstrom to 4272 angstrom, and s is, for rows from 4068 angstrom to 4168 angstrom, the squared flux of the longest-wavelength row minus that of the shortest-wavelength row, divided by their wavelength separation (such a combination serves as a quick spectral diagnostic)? 33.7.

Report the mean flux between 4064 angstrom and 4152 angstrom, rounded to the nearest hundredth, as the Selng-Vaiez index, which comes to 5.80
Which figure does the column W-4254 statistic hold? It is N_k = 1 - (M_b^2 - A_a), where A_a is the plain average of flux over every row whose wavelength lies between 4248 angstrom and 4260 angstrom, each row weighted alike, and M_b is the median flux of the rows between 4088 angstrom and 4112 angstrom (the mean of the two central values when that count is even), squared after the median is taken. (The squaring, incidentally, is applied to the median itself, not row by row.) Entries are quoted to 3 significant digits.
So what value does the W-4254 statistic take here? -27.0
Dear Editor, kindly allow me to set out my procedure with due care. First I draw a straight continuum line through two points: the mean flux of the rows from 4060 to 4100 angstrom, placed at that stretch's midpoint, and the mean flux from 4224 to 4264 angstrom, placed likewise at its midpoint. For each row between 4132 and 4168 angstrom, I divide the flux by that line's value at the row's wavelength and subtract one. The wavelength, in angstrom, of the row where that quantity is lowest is 4142.0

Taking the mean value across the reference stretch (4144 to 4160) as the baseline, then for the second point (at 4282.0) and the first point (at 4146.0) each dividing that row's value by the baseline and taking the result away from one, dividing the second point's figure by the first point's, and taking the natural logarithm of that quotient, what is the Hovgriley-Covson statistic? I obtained -0.58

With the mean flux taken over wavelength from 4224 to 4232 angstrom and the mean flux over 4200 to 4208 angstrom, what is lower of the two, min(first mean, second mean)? 5.16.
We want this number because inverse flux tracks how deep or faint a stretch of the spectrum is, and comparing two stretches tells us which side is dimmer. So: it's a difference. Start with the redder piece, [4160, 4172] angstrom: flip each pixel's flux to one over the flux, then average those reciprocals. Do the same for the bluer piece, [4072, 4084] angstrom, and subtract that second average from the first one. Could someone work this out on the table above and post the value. -0.033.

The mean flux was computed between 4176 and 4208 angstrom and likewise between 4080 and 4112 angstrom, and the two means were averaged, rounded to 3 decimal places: 5.899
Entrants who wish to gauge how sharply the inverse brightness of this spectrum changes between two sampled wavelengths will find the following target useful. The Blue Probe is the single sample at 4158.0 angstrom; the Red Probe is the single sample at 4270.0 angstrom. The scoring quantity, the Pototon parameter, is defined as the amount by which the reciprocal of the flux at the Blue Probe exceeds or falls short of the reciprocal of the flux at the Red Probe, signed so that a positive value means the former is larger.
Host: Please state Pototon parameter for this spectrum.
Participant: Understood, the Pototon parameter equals -0.019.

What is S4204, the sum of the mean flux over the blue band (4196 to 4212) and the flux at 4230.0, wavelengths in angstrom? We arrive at 11.6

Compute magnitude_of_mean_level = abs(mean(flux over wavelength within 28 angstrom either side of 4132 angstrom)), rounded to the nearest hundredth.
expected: 5.91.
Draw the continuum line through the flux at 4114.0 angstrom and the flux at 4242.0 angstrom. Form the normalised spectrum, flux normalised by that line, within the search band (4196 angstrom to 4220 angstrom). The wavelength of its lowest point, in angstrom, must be 4206.0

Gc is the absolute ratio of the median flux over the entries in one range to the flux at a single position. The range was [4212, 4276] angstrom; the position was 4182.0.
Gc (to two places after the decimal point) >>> 1.04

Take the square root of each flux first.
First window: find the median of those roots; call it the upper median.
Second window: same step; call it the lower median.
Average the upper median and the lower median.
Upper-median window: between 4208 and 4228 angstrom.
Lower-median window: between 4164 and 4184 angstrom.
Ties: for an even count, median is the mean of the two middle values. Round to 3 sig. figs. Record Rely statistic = 2.44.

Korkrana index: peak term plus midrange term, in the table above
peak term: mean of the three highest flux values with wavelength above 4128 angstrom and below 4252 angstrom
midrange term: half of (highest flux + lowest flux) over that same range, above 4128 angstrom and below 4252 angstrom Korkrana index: 12.7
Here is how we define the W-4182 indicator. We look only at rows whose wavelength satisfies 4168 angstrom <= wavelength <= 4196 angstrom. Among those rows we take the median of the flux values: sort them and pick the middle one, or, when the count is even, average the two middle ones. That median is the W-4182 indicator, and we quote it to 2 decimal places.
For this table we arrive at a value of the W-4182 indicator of 5.81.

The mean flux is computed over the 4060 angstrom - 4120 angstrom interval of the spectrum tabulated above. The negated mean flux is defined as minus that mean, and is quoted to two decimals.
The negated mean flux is -5.75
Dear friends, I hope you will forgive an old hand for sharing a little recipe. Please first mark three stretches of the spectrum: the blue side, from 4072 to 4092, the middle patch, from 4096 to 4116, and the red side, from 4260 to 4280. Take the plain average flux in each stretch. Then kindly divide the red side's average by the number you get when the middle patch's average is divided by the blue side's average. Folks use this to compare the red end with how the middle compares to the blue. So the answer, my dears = 5.99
